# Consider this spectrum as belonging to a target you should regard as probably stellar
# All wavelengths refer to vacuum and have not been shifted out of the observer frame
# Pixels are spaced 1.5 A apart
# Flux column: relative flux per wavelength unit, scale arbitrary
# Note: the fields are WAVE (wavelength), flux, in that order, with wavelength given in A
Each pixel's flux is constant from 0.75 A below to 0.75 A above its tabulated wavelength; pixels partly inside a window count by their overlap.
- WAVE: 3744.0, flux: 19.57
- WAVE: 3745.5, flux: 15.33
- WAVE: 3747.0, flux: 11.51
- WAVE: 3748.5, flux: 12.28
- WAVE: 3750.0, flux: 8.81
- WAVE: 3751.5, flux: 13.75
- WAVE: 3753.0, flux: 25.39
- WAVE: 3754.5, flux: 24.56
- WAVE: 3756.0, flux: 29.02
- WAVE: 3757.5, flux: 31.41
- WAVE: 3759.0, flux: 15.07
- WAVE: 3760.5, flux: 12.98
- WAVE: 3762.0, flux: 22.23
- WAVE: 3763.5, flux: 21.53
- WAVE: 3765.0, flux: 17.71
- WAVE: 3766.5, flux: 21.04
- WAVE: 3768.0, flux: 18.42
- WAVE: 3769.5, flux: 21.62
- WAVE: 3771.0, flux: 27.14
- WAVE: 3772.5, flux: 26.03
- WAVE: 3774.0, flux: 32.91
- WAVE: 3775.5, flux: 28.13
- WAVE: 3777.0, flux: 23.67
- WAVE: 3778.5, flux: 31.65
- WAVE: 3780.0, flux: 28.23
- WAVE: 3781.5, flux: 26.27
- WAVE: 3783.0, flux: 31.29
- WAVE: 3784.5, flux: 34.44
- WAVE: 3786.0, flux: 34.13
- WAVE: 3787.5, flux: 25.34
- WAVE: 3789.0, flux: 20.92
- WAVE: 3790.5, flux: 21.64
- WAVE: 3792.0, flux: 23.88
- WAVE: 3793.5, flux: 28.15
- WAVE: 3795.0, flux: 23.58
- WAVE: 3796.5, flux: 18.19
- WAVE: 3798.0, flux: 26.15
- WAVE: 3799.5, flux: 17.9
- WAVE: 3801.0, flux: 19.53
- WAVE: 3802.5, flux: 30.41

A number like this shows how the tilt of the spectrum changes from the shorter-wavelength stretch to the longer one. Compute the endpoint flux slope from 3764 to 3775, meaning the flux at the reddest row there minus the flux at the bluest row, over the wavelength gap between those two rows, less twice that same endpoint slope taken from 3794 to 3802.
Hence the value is 3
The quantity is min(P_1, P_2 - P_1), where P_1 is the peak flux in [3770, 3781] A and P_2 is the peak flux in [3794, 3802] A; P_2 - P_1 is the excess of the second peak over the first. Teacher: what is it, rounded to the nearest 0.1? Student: -6.8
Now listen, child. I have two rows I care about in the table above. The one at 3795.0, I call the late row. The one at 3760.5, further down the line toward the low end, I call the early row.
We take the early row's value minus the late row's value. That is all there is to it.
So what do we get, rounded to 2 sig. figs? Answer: -11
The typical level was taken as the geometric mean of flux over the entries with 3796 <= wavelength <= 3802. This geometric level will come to 20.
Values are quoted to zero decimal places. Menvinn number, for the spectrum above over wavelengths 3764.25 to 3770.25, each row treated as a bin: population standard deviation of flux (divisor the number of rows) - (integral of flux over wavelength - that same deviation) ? -115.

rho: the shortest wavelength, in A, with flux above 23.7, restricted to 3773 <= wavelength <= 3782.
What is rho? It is 3774.0 A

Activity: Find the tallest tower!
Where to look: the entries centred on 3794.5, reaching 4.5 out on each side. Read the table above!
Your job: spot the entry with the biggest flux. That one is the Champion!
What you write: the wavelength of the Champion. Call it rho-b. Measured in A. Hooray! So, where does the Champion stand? 3793.5 A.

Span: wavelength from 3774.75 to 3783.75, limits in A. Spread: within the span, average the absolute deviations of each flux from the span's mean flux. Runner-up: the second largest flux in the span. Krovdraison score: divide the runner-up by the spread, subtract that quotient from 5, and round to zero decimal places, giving -9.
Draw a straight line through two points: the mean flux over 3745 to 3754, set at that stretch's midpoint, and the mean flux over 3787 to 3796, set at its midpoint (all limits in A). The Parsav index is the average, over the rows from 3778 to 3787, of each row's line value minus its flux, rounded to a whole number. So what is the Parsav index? -9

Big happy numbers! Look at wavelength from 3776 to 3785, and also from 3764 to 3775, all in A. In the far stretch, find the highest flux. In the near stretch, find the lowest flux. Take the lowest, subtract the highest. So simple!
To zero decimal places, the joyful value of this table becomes -17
